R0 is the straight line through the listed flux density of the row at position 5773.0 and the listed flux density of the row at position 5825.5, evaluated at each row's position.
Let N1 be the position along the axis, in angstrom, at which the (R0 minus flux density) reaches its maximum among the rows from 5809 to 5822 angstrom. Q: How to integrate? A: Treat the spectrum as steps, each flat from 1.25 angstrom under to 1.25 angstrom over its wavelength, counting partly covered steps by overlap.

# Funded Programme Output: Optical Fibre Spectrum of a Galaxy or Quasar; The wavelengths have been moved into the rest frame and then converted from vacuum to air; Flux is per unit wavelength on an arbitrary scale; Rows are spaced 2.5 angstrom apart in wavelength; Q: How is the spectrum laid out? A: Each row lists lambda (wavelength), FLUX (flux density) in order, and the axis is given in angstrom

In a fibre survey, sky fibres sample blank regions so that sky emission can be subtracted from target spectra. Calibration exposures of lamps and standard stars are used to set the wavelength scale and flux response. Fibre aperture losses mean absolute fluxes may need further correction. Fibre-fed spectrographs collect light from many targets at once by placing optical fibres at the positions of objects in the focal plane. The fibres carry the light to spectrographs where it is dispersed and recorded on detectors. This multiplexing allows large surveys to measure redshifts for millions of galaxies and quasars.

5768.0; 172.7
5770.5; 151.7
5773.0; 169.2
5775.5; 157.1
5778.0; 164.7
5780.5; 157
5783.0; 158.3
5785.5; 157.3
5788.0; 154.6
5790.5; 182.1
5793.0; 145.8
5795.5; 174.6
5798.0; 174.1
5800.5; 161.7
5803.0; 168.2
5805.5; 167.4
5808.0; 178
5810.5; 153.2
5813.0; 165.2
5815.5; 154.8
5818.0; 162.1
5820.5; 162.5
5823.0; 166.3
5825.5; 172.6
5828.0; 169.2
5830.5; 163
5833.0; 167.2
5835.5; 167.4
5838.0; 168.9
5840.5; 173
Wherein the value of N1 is 5810.5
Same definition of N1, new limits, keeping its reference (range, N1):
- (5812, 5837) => 5815.5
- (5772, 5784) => 5780.5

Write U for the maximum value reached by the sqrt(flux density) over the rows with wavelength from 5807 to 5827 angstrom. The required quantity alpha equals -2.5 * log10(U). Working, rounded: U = 13.3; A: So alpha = -2.81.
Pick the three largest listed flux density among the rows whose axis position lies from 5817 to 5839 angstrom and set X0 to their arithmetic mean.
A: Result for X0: 170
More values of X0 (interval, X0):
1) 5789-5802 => 177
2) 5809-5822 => 163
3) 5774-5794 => 168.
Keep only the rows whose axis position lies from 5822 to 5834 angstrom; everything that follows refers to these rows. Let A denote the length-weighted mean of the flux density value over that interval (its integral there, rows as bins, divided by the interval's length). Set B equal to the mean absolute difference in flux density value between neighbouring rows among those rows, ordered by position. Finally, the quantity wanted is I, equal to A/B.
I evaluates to 33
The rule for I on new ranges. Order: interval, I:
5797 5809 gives 22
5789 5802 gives 9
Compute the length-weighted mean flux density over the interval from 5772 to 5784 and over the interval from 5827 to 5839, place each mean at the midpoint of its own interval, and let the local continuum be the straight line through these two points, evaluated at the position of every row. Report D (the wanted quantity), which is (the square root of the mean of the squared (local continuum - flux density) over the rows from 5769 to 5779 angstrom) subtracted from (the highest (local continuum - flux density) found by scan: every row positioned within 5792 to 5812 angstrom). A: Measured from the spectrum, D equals 10.3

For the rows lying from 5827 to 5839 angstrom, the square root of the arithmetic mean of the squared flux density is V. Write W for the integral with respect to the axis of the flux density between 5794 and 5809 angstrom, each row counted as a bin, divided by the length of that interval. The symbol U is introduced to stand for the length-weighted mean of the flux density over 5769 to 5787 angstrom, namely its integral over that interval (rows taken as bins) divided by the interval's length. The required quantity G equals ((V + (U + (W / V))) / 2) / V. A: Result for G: 0.980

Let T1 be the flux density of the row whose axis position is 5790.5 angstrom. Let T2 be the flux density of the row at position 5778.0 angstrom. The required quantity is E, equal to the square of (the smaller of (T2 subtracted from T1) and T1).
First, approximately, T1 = 182.1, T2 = 164.7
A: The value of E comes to 303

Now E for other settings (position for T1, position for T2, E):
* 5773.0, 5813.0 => 16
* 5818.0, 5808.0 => 253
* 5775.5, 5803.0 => 123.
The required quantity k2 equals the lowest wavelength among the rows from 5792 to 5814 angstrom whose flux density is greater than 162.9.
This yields 5795.5 angstrom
